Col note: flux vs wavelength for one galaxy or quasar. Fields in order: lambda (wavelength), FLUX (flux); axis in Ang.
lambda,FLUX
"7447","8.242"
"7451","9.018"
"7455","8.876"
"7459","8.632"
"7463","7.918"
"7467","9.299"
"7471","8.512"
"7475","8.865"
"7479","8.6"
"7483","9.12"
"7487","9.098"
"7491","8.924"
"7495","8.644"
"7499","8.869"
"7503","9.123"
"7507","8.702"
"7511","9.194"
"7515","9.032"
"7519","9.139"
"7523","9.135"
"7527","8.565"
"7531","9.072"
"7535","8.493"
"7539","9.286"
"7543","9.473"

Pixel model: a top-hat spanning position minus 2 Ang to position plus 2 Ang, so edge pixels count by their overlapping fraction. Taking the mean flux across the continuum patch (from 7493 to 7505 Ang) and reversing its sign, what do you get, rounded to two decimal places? -8.88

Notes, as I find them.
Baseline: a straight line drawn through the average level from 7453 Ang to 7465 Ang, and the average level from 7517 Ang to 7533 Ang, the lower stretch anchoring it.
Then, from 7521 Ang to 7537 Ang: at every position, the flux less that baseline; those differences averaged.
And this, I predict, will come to -0.19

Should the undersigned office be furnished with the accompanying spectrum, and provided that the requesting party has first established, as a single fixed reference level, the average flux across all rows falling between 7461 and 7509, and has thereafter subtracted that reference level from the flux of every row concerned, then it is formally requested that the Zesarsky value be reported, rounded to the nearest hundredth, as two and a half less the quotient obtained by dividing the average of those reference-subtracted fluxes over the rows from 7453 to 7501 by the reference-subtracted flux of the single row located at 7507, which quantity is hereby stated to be 2.25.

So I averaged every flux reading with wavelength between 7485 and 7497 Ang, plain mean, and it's 8.89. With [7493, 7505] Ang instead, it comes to 8.88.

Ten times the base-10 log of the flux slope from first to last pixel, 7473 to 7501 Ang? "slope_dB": -37.8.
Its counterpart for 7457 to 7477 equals -18.4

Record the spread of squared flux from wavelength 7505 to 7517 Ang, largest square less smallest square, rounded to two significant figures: 8.8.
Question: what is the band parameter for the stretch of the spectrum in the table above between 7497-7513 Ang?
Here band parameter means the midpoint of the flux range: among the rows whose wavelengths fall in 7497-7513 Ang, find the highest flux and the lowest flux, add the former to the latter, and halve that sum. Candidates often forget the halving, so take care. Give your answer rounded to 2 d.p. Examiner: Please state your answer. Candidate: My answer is 8.95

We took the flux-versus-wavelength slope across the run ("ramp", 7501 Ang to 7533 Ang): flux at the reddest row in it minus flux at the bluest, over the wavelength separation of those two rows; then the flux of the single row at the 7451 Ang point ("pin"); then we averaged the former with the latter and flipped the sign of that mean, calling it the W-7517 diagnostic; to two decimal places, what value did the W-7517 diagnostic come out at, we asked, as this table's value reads -4.51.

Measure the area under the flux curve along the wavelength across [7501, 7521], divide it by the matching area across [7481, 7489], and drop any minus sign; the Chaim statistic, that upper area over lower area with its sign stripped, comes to 2.5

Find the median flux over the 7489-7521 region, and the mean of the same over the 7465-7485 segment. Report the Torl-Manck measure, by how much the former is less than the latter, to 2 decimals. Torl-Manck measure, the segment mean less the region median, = -0.10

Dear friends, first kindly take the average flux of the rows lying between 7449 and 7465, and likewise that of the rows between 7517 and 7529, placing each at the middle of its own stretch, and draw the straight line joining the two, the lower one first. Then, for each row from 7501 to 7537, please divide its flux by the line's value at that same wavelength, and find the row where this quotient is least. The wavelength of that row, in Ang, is 7535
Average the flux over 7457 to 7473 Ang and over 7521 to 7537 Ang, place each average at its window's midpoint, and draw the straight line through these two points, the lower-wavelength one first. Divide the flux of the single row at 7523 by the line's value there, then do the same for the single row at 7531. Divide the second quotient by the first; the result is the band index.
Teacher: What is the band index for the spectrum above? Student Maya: 0.99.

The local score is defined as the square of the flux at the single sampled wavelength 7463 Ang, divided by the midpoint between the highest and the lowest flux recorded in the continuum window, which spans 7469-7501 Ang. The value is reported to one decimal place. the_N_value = 7.1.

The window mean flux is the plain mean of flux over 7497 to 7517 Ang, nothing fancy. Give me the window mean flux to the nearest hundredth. 8.98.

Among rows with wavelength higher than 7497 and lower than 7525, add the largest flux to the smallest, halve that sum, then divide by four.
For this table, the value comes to 2.24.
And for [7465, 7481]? 2.23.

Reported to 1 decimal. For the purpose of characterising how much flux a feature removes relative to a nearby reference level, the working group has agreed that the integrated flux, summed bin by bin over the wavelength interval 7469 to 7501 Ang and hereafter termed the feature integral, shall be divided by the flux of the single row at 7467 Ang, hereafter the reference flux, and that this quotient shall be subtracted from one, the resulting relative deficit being -29.4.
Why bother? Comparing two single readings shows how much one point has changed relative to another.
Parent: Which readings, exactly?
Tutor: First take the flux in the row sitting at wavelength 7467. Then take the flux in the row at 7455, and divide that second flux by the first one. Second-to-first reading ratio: 0.95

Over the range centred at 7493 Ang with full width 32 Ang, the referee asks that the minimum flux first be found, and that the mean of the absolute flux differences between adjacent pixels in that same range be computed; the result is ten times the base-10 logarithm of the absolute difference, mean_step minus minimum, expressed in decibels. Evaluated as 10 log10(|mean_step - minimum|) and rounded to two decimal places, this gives 9.21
